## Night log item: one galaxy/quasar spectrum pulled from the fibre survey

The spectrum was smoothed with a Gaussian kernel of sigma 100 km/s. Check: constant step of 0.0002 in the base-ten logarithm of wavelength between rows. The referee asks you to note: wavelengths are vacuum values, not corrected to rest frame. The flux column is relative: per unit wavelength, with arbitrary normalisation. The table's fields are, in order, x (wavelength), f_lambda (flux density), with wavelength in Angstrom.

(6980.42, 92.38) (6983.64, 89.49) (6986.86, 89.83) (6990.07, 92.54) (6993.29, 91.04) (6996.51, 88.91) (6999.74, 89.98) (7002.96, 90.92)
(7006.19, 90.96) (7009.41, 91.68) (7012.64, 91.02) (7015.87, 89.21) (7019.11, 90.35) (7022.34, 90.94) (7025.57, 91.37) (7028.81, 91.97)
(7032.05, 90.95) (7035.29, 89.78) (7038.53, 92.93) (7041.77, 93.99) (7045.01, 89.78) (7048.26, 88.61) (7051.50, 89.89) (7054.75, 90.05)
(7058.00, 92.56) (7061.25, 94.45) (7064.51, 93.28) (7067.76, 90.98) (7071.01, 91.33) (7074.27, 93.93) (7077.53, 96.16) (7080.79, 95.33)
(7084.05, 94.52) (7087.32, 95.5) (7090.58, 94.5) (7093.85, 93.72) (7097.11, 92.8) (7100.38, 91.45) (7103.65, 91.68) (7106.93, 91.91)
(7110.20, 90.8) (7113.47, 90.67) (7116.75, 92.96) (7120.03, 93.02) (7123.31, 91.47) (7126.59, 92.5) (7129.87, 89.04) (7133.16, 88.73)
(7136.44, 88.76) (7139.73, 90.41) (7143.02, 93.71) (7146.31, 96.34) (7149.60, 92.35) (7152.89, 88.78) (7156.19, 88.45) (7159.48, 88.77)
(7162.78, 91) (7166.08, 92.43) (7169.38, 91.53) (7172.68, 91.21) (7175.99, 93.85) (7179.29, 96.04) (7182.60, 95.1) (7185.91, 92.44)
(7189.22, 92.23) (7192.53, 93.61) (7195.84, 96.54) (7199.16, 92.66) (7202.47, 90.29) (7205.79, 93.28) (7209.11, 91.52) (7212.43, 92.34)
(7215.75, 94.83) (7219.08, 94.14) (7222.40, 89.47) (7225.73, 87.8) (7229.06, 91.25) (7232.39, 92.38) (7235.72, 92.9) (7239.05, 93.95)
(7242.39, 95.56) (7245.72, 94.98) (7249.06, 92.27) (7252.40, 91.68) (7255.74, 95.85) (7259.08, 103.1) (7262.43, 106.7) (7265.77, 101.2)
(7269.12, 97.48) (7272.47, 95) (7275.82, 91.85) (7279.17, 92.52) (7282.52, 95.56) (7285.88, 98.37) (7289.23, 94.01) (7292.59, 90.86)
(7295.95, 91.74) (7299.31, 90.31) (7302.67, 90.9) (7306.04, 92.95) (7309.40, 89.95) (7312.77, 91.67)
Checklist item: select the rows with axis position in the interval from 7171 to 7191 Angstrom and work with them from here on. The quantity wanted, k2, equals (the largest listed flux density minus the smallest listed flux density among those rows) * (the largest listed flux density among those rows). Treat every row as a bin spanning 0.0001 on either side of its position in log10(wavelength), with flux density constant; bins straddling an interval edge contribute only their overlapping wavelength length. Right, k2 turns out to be 464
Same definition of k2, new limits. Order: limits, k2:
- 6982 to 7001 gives 336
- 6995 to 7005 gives 183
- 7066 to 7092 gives 498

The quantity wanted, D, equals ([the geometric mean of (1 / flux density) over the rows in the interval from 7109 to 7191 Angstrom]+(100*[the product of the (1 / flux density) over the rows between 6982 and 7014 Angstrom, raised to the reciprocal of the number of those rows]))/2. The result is 0.557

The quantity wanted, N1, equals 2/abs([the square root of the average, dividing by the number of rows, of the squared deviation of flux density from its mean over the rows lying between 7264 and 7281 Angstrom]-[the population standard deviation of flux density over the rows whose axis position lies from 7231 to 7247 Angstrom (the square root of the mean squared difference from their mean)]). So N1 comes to 1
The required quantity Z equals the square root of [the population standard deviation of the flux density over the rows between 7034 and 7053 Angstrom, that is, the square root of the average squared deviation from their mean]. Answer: 1.4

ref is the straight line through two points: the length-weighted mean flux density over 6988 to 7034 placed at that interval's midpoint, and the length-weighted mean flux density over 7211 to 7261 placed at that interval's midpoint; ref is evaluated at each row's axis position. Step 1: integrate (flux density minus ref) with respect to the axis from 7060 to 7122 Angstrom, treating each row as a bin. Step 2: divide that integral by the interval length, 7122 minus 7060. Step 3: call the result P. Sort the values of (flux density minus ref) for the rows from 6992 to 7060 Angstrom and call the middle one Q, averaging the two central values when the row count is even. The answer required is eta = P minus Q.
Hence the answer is 1.3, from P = 1.3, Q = -0.03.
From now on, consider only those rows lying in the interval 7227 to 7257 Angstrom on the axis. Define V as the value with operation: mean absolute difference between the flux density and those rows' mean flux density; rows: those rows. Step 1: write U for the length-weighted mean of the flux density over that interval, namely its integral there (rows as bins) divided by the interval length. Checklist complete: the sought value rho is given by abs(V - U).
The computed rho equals 92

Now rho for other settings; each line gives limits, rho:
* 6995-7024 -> 90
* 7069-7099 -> 93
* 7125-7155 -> 89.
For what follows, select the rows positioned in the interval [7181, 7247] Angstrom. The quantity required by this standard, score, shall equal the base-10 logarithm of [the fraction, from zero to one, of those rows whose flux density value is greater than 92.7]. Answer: -0.30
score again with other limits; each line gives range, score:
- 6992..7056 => -1.00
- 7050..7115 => -0.30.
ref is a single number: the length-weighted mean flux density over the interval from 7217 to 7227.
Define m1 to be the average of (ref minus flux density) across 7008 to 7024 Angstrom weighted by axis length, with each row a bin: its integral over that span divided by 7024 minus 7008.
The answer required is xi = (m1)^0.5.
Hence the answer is 0.3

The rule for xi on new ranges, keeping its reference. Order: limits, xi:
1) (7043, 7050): 1.1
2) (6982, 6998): 0.6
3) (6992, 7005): 0.7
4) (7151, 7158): 1.4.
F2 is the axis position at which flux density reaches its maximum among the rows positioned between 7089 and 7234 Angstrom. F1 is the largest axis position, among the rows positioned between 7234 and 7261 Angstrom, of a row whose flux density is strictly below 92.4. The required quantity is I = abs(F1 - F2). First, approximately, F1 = 7252.40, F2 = 7195.84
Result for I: 56.6 Angstrom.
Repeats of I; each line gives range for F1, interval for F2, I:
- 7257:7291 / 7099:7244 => 80.0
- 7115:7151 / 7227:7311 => 112.8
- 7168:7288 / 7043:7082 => 198.3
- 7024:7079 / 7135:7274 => 191.4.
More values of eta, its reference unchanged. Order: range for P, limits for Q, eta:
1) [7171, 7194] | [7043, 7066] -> 1.9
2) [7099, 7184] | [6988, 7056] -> -0.7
